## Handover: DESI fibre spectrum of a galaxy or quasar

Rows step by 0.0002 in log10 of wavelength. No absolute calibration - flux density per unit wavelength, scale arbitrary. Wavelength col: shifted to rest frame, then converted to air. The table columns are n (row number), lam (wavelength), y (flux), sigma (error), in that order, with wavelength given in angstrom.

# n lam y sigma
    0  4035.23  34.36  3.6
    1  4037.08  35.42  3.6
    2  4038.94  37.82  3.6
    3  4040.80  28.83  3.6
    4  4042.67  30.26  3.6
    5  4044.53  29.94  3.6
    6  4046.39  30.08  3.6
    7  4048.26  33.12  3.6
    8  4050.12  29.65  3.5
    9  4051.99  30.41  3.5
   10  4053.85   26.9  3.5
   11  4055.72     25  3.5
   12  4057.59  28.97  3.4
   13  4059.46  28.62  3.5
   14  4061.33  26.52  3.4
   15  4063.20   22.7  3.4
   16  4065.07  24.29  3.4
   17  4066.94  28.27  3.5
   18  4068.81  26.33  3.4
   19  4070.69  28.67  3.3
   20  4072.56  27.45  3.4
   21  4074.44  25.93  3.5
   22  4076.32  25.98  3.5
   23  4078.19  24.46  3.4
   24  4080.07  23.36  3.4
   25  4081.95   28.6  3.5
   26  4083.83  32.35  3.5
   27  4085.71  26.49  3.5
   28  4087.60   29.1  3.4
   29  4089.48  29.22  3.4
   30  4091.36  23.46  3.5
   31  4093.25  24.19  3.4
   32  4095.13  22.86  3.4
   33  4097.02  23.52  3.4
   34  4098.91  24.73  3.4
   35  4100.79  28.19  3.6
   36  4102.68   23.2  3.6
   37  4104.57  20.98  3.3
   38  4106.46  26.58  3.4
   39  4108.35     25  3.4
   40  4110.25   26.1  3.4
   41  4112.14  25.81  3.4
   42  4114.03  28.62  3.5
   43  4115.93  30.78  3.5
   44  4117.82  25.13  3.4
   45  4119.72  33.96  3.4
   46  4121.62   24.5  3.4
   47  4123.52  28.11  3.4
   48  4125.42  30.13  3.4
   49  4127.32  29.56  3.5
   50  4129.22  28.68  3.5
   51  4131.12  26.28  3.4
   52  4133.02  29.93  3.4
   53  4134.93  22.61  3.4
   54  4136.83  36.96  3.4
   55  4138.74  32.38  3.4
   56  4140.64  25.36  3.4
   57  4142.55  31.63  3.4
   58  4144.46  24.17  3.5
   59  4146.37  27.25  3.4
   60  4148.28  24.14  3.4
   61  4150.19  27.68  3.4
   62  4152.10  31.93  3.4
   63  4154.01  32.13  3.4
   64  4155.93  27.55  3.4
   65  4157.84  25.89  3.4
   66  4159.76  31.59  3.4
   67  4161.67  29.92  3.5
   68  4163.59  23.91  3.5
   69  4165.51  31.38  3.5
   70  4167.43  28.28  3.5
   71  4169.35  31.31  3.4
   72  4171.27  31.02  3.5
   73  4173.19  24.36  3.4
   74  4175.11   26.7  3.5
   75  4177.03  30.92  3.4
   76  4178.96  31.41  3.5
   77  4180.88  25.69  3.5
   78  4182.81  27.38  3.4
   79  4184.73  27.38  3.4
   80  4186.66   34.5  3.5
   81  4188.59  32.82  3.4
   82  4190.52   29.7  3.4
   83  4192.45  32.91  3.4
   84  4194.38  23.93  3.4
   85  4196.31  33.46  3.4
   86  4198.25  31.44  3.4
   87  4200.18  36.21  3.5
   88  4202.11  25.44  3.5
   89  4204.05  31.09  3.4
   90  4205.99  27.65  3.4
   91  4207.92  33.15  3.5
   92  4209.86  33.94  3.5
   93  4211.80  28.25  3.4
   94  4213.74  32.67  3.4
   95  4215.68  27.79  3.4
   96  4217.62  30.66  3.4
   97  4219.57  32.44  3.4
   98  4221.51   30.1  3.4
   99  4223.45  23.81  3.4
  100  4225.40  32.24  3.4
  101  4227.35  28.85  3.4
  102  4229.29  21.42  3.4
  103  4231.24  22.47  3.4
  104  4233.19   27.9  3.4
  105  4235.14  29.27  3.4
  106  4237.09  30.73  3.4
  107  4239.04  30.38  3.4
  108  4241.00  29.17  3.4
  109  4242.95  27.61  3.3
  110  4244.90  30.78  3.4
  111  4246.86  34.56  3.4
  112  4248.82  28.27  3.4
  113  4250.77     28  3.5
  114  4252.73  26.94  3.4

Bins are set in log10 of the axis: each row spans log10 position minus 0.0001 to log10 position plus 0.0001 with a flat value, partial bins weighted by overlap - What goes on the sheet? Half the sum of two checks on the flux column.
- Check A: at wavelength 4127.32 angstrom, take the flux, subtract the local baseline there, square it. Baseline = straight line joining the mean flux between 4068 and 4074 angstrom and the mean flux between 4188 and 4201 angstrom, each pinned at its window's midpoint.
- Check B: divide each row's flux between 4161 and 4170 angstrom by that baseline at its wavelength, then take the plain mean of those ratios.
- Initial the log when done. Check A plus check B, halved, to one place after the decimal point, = 0.5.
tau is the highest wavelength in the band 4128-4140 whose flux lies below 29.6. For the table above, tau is 4134.93 angstrom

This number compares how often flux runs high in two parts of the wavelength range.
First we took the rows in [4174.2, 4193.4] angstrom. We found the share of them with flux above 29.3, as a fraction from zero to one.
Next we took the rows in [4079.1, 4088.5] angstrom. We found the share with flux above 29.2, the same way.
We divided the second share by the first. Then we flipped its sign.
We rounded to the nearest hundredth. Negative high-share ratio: -0.33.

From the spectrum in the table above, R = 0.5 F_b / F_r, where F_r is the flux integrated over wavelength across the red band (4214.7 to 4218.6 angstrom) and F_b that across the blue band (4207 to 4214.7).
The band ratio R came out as 1.1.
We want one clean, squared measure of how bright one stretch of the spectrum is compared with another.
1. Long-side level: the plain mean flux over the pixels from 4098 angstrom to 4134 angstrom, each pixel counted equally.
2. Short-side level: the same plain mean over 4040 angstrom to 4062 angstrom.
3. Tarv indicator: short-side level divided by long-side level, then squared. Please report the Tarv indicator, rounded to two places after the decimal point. 1.14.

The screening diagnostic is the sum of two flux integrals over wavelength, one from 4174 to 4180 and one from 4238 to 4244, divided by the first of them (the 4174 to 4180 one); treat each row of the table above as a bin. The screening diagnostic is 1.99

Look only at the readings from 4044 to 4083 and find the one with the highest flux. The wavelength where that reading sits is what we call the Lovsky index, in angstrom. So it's 4048.26 angstrom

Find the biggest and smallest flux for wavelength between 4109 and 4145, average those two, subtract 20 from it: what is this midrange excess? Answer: 9.8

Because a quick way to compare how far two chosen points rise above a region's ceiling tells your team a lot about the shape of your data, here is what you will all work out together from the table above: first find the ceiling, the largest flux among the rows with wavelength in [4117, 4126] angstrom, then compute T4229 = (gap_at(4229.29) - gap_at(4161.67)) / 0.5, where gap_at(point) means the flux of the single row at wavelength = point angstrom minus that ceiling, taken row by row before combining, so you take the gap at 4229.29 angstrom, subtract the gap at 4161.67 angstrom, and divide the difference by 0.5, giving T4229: -17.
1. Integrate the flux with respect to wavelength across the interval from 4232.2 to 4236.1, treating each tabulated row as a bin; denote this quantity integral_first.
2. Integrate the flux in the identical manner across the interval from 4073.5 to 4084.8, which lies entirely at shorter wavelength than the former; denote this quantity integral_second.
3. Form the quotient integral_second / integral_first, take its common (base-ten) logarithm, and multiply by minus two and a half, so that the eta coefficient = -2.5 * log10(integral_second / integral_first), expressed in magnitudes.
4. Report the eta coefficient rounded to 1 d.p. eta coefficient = -1.1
